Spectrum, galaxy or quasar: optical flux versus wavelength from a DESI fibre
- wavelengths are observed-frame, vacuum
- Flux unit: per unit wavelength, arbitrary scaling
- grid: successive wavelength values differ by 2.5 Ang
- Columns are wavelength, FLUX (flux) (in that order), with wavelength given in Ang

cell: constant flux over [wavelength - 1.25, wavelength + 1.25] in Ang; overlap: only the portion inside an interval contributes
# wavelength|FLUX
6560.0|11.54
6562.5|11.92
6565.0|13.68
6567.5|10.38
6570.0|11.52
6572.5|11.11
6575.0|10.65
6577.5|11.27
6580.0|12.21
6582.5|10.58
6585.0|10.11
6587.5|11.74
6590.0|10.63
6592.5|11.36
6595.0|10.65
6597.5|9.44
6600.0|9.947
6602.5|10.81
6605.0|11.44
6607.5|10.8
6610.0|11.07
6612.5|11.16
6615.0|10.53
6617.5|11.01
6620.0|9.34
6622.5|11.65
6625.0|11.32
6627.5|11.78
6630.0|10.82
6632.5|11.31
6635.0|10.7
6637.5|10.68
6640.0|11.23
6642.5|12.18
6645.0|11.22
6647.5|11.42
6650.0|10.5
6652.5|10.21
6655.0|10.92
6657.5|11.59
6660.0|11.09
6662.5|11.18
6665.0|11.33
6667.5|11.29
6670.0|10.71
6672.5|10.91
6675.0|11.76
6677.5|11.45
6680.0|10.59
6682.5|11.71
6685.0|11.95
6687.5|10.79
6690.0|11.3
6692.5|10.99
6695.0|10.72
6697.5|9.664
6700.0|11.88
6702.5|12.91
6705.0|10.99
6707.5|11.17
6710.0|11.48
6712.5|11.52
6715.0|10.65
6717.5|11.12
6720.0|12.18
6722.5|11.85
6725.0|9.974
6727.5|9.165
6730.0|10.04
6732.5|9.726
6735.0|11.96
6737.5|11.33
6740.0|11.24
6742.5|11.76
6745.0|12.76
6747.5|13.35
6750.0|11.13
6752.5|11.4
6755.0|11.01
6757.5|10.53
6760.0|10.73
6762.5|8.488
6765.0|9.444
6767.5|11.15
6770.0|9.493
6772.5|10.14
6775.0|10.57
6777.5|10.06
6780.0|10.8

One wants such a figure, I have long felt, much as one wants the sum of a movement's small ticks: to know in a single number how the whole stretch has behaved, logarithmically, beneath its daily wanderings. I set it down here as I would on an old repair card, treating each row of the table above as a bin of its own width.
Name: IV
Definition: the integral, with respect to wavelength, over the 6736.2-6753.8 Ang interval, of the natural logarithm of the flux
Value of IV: 43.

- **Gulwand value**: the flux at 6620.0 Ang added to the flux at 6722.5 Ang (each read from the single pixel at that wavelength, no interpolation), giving 21.2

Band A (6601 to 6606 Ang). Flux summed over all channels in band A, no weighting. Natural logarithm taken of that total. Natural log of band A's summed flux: 3.10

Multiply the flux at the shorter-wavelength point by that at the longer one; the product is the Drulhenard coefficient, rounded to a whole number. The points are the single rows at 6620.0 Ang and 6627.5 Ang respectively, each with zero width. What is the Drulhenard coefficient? 110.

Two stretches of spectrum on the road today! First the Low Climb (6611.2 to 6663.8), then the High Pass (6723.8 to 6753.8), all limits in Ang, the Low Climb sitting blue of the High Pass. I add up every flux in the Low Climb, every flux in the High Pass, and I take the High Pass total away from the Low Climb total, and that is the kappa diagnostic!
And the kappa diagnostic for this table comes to 98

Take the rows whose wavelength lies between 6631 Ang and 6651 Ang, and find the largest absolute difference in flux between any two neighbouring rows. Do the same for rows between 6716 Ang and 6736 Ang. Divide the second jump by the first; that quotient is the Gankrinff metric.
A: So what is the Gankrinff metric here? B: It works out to 2.3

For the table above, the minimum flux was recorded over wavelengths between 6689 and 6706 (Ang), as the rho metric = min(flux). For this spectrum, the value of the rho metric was 9.664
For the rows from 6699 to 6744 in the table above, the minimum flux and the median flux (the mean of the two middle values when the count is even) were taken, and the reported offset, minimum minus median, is -2.1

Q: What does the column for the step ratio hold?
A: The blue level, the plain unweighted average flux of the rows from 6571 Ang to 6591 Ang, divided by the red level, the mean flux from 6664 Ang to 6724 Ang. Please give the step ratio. 0.98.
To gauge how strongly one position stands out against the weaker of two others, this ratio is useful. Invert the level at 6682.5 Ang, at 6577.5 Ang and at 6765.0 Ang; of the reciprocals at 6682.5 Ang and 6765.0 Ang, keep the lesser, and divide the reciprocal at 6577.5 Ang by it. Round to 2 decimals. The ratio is 1.04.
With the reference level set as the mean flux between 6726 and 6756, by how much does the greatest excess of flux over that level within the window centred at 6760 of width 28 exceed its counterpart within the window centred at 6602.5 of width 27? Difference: 1.91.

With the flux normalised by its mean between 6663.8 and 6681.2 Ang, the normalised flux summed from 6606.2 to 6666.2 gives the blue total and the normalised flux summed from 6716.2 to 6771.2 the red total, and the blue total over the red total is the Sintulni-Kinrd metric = 1.1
